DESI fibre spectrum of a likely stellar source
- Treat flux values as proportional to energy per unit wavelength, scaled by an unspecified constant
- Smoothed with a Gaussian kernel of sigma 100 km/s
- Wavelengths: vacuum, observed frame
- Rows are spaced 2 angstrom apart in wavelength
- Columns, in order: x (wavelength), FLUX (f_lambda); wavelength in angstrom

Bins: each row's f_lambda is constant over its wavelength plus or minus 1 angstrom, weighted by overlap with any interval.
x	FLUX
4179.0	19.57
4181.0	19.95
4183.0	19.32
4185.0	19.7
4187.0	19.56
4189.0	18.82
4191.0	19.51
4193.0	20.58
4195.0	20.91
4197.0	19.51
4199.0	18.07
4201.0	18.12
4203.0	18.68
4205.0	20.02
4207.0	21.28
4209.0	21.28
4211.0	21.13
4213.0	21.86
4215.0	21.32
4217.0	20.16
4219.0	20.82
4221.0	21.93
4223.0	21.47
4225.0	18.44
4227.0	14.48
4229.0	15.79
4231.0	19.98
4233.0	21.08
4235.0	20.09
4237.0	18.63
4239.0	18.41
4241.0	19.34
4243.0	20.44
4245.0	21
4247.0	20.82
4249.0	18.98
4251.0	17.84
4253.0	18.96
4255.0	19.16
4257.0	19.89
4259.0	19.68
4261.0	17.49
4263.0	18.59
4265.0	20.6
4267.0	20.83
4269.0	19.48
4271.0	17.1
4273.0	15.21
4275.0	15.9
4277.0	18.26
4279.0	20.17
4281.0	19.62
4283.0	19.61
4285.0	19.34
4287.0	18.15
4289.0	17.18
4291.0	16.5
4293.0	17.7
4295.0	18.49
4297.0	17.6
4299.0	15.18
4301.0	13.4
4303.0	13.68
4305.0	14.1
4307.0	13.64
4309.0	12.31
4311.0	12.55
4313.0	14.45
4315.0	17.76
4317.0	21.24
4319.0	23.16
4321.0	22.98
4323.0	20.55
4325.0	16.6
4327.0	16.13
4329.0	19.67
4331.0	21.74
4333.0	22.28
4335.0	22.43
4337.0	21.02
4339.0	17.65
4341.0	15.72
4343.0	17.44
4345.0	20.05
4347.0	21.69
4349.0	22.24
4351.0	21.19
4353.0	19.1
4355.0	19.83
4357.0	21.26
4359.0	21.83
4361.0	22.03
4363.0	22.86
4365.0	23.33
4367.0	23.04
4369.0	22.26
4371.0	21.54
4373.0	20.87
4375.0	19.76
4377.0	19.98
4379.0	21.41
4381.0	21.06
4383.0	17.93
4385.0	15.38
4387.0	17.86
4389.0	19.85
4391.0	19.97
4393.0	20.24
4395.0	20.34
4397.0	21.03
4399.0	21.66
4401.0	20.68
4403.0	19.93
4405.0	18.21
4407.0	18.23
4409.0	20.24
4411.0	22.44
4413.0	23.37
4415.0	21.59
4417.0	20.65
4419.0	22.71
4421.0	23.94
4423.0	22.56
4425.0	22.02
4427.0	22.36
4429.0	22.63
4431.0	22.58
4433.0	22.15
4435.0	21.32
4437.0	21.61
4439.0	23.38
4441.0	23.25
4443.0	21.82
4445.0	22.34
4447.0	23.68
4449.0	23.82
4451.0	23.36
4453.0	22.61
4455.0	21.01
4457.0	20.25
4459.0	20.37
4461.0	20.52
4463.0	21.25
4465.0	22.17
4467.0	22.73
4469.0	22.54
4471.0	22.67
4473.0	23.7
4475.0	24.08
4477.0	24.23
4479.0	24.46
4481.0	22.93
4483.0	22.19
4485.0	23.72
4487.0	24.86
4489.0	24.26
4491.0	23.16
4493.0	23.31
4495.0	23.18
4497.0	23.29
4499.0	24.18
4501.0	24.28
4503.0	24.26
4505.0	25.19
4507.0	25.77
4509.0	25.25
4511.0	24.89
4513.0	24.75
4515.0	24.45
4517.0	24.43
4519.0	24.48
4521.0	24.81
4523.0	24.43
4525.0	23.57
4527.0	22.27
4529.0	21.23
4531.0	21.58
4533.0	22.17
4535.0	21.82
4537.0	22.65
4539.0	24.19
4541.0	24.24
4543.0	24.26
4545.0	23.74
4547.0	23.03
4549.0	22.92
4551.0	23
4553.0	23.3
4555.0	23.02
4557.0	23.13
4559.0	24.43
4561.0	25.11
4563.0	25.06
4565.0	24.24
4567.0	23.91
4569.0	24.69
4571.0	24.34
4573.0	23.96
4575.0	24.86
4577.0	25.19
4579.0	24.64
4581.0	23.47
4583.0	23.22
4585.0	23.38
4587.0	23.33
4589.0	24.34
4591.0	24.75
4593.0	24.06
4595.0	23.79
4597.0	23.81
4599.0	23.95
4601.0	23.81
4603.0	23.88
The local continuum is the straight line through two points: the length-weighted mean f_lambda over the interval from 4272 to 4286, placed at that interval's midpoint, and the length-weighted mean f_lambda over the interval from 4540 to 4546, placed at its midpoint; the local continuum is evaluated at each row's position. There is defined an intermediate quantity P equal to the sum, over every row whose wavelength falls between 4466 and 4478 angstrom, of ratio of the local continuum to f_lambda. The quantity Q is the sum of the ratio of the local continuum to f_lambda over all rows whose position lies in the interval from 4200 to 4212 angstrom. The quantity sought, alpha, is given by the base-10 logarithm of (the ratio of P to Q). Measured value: 0.064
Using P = 5.80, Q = 5.01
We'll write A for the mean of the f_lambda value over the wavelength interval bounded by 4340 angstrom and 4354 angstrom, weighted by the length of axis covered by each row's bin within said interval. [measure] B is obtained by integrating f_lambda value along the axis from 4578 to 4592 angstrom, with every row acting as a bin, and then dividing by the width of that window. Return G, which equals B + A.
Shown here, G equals 44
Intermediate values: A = 20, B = 23.9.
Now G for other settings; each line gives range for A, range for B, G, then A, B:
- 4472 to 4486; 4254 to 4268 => 43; 24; 19.5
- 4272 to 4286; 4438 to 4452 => 41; 18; 23.1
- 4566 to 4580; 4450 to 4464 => 46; 25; 21.3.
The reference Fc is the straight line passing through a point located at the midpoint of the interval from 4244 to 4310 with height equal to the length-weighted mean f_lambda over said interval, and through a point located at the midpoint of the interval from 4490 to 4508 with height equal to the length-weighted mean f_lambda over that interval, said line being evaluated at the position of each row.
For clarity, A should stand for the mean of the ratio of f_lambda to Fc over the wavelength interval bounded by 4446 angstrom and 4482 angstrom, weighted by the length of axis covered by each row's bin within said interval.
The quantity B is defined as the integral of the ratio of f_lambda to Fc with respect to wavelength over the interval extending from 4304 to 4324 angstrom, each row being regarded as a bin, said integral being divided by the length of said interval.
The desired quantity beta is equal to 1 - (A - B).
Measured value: 0.94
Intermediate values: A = 0.98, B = 0.92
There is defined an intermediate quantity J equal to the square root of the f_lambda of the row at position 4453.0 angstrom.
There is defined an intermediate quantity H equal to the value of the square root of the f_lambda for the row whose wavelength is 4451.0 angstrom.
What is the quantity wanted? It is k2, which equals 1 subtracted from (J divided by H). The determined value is -0.02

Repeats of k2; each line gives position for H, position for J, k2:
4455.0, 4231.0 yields -0.02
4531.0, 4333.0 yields 0.02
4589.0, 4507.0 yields 0.03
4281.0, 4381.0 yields 0.04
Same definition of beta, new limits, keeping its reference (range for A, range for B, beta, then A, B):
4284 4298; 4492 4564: 0.97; 0.98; 0.96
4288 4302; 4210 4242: 1.30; 0.91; 1.21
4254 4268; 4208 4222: 1.20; 1.12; 1.32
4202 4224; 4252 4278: 0.76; 1.31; 1.06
